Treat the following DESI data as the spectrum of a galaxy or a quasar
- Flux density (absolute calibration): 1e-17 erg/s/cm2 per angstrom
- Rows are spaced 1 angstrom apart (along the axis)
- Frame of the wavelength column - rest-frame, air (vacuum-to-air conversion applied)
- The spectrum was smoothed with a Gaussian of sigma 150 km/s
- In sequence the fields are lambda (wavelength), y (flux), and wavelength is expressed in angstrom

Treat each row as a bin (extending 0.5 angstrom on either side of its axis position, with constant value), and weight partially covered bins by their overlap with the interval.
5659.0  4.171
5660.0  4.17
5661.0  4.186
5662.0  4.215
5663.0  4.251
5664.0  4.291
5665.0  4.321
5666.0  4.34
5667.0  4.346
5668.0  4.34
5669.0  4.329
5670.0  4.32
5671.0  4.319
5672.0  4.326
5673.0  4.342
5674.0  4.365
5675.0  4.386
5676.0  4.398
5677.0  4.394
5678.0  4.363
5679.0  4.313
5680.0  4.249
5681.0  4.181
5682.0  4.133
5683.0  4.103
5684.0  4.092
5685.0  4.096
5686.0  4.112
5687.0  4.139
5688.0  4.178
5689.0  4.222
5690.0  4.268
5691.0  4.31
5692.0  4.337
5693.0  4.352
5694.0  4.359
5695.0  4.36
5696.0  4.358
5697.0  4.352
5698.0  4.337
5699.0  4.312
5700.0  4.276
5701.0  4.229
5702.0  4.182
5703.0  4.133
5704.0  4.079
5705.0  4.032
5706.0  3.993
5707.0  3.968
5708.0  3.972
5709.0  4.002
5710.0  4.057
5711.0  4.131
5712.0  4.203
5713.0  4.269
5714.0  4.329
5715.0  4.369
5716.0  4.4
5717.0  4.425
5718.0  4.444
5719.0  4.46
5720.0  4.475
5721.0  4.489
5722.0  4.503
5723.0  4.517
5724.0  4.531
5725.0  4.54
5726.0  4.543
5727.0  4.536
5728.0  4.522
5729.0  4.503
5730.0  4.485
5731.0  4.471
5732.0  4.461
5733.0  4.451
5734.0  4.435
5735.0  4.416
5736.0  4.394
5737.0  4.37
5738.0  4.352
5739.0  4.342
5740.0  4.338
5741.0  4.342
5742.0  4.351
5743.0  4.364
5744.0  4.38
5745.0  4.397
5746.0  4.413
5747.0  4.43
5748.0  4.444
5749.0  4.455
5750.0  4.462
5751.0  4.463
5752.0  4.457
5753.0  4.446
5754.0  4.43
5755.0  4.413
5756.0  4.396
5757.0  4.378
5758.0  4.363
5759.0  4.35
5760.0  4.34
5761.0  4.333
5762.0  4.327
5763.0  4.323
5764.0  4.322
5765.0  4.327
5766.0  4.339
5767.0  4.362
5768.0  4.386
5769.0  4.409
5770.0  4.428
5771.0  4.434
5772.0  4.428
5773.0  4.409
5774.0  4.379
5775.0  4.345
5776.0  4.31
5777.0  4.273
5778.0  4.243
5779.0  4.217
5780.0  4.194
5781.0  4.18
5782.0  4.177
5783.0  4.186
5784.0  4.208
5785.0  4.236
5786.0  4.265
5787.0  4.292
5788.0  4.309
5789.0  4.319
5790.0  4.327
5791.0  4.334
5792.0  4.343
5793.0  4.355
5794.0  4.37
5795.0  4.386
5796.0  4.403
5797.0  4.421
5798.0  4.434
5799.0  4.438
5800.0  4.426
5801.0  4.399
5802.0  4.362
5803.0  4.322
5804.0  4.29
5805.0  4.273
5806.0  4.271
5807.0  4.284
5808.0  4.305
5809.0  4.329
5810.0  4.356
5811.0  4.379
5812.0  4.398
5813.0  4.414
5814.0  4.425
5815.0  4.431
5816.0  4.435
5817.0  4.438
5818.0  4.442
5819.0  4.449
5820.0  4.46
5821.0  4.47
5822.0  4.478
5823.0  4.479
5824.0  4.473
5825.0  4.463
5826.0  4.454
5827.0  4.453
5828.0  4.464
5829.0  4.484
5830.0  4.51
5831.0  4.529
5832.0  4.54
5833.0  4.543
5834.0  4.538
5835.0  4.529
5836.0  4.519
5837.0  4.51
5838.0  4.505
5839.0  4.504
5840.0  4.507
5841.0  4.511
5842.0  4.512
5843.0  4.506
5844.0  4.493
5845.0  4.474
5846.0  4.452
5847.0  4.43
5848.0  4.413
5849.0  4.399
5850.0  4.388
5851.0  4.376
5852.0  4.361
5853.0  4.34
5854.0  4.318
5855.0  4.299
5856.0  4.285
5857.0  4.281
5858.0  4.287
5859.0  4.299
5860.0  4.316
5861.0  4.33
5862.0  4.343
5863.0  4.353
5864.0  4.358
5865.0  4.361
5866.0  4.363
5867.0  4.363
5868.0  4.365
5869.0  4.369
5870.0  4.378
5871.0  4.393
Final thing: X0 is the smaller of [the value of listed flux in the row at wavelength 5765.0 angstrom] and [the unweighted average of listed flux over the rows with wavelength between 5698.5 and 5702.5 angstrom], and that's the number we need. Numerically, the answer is 4.25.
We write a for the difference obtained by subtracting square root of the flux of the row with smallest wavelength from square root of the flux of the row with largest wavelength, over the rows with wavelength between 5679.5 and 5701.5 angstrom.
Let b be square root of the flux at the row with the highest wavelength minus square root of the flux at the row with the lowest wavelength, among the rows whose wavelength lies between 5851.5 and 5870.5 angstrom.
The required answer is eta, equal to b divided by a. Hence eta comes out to -0.84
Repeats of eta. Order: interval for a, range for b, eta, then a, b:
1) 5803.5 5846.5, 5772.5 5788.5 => -0.62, 0.039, -0.024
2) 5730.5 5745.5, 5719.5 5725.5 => -0.87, -0.018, 0.015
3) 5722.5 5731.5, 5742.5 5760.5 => 0.53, -0.011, -0.006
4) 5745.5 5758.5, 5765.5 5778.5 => 1.94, -0.012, -0.023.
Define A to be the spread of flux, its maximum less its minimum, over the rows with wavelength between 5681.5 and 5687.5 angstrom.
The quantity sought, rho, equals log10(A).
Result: -1.3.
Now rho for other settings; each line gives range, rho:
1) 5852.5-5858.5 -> -1.2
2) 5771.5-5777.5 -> -0.8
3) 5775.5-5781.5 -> -0.9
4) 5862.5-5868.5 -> -1.9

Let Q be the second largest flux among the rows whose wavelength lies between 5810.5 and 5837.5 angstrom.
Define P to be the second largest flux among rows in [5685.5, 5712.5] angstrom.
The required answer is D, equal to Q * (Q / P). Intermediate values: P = 4.359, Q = 4.54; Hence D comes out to 4.73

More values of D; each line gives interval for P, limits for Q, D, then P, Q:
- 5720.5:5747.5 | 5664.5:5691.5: 4.25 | 4.54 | 4.394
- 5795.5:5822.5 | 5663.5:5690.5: 4.32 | 4.47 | 4.394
